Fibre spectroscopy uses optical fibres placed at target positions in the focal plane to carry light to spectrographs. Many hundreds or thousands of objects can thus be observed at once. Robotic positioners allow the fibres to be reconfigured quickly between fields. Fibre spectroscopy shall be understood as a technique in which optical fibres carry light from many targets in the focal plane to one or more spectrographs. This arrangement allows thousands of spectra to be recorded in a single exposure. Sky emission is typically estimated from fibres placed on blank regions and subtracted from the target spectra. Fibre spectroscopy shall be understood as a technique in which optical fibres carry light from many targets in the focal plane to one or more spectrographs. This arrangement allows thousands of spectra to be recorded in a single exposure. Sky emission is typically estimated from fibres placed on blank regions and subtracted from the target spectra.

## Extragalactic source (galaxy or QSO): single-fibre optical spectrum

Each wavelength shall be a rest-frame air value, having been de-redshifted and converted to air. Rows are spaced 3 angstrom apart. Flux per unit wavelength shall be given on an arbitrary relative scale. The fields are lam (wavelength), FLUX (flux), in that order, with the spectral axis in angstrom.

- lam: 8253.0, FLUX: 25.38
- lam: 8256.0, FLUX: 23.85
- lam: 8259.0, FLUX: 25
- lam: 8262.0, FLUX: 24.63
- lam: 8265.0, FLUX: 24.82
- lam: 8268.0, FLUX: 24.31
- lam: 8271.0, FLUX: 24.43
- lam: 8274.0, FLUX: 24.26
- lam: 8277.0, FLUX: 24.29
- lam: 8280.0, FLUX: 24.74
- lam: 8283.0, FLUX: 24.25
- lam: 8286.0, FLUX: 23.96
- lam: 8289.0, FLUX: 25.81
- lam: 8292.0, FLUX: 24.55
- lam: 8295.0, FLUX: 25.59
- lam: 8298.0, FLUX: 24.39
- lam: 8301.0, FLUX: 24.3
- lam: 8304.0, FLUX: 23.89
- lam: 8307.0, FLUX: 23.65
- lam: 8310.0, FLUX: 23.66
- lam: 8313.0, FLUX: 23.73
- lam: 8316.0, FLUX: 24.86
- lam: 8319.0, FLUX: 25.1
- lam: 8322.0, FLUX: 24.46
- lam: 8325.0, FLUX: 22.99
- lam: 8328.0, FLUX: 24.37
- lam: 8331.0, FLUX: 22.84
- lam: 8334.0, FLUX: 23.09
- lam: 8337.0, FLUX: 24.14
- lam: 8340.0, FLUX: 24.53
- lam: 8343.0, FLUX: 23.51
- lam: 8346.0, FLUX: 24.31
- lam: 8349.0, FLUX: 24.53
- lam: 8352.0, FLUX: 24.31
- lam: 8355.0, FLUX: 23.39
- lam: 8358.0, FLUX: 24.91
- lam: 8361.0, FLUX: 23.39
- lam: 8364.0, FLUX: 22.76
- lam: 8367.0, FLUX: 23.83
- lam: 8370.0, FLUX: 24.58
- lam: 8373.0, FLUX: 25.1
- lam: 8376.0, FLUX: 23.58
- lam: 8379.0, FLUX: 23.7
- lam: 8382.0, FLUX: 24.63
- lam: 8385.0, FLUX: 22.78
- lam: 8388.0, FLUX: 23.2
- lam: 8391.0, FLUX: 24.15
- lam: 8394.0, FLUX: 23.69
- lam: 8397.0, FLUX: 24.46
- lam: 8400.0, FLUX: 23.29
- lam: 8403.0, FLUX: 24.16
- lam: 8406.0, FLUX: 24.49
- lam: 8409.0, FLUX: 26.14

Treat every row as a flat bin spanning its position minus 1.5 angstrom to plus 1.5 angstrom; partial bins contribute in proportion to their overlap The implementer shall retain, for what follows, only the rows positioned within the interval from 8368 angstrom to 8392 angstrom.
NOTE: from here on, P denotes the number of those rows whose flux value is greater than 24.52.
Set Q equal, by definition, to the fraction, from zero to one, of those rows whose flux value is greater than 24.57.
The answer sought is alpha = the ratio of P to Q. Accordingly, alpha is 8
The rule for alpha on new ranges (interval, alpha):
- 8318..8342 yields 16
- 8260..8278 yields 6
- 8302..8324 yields 7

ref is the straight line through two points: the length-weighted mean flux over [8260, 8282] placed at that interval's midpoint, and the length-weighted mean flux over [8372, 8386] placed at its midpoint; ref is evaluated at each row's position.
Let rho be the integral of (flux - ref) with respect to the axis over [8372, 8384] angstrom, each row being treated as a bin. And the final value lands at 2.3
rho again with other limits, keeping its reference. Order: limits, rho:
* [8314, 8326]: 1.5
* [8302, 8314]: -6.7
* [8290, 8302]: 4.7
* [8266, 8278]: -1.8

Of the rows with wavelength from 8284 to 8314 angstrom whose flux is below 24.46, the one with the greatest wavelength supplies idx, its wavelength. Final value 8313.0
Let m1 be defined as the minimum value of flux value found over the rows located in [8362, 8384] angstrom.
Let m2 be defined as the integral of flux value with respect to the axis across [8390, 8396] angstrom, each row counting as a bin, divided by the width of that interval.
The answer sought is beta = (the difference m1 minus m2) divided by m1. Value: -0.052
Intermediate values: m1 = 22.76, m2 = 23.9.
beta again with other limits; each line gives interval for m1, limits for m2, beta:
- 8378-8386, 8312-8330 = -0.064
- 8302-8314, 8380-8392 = -0.001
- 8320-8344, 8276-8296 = -0.083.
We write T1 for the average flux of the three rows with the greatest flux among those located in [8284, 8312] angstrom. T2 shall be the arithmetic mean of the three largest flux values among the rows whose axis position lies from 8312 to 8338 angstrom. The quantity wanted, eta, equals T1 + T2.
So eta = 50.1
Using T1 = 25.3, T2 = 24.8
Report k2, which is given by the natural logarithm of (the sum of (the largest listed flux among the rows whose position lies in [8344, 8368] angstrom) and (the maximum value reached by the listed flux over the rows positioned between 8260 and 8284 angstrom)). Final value 3.91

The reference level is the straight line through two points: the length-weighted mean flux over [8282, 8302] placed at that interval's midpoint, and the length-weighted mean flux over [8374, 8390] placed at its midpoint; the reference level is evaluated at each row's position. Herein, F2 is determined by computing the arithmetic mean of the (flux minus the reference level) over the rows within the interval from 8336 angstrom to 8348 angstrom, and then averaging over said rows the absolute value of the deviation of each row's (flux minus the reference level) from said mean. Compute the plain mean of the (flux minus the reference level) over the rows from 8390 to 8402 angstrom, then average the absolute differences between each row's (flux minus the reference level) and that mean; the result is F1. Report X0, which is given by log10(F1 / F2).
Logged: 0.09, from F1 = 0.39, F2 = 0.32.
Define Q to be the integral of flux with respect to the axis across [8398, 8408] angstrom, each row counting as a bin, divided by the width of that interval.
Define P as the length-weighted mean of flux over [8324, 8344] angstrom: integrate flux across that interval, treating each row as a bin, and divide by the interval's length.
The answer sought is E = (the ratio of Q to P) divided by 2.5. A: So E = 0.408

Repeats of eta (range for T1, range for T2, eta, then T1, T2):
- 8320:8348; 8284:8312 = 49.8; 24.5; 25.3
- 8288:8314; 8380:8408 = 49.8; 25.3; 24.5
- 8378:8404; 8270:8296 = 49.8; 24.4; 25.4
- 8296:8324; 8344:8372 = 49.5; 24.8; 24.7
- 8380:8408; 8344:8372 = 49.2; 24.5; 24.7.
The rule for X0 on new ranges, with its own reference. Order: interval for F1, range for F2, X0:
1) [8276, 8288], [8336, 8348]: -0.18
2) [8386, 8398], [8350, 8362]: -0.12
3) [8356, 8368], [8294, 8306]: 0.11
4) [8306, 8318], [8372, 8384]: -0.12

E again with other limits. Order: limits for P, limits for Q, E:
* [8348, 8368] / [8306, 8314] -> 0.397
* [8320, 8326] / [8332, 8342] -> 0.399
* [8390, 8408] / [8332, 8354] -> 0.399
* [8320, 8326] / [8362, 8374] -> 0.402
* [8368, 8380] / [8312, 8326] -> 0.401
